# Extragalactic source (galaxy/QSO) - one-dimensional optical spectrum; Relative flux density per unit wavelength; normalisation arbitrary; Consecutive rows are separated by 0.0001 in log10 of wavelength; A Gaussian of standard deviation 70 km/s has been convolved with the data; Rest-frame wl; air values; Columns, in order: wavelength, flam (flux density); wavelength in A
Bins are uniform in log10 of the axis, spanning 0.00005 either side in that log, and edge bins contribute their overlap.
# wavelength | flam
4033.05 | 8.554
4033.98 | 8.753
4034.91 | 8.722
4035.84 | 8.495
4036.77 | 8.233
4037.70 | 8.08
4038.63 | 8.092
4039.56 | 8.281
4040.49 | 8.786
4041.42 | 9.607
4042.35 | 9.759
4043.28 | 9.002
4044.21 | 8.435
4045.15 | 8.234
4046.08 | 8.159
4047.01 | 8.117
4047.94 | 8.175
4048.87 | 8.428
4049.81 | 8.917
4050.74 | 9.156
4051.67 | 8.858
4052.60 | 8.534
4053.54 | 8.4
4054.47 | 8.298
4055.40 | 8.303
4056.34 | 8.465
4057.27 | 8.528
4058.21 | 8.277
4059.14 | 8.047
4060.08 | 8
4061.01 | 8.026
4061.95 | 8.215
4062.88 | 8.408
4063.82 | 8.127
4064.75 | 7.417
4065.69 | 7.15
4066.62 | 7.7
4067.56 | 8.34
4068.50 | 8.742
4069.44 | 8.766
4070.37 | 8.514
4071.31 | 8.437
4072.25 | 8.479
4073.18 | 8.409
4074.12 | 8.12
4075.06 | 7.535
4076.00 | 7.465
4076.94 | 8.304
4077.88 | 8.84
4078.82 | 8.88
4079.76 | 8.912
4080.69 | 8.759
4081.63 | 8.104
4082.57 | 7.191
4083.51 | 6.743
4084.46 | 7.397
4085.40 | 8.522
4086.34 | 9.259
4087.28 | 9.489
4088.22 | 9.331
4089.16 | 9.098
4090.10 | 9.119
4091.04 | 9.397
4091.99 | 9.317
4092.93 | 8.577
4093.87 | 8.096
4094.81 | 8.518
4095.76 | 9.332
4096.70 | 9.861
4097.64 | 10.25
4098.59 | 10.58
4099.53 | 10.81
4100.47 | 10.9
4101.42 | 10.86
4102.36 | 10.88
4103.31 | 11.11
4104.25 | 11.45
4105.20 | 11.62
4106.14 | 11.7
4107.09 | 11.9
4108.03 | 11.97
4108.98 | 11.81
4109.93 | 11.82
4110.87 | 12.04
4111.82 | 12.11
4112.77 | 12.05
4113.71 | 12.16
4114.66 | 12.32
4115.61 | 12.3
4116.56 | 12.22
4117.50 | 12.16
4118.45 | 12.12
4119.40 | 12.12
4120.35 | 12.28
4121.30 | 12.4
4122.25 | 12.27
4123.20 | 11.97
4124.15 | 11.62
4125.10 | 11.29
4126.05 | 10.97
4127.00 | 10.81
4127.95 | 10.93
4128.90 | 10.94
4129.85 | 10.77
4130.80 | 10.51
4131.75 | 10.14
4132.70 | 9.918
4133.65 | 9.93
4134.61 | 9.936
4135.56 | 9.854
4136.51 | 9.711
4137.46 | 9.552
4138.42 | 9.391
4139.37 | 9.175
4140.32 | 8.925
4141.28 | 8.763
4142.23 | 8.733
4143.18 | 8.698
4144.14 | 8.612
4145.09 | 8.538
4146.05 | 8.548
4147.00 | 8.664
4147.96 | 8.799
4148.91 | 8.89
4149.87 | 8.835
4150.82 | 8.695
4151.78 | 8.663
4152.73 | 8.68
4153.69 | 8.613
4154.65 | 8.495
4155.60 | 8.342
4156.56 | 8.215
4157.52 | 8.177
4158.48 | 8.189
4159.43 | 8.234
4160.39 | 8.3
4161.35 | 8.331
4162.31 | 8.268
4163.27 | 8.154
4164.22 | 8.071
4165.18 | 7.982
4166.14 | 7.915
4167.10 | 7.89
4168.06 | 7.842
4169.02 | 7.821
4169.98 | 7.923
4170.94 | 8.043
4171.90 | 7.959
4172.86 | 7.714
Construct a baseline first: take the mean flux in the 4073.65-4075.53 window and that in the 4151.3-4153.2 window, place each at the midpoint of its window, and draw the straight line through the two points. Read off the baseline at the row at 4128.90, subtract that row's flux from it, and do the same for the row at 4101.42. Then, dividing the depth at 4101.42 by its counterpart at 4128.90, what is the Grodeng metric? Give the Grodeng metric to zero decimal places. 1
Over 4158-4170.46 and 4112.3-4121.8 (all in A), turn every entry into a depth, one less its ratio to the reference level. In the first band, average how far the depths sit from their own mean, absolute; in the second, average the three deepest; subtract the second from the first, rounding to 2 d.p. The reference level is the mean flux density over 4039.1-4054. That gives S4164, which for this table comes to 0.41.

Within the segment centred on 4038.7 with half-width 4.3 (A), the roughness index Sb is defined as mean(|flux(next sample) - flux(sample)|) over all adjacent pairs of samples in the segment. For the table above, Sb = 0.29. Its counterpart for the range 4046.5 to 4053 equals 0.28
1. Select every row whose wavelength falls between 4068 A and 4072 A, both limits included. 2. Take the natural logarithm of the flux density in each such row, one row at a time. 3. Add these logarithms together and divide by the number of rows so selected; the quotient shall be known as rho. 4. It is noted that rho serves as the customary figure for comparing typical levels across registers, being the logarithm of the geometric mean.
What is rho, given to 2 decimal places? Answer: 2.15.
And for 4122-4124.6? 2.48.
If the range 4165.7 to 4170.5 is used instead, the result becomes 2.06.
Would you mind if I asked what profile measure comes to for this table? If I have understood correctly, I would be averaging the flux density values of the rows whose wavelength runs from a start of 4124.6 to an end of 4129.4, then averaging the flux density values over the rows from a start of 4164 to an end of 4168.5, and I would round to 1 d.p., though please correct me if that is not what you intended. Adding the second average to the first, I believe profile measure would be 18.9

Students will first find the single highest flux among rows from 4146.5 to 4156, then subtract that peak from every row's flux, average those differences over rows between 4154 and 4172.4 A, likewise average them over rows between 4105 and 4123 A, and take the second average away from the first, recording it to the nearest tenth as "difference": -4.0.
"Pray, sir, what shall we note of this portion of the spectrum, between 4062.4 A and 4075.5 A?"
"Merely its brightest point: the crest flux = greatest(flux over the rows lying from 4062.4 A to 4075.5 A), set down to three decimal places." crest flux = 8.766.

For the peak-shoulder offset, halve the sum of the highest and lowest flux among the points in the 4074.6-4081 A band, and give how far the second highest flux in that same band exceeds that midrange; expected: 0.69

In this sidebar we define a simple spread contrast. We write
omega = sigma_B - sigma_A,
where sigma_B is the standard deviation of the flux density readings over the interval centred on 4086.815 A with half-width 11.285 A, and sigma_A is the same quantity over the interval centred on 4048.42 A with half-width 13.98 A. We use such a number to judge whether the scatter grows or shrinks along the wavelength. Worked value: 0.4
